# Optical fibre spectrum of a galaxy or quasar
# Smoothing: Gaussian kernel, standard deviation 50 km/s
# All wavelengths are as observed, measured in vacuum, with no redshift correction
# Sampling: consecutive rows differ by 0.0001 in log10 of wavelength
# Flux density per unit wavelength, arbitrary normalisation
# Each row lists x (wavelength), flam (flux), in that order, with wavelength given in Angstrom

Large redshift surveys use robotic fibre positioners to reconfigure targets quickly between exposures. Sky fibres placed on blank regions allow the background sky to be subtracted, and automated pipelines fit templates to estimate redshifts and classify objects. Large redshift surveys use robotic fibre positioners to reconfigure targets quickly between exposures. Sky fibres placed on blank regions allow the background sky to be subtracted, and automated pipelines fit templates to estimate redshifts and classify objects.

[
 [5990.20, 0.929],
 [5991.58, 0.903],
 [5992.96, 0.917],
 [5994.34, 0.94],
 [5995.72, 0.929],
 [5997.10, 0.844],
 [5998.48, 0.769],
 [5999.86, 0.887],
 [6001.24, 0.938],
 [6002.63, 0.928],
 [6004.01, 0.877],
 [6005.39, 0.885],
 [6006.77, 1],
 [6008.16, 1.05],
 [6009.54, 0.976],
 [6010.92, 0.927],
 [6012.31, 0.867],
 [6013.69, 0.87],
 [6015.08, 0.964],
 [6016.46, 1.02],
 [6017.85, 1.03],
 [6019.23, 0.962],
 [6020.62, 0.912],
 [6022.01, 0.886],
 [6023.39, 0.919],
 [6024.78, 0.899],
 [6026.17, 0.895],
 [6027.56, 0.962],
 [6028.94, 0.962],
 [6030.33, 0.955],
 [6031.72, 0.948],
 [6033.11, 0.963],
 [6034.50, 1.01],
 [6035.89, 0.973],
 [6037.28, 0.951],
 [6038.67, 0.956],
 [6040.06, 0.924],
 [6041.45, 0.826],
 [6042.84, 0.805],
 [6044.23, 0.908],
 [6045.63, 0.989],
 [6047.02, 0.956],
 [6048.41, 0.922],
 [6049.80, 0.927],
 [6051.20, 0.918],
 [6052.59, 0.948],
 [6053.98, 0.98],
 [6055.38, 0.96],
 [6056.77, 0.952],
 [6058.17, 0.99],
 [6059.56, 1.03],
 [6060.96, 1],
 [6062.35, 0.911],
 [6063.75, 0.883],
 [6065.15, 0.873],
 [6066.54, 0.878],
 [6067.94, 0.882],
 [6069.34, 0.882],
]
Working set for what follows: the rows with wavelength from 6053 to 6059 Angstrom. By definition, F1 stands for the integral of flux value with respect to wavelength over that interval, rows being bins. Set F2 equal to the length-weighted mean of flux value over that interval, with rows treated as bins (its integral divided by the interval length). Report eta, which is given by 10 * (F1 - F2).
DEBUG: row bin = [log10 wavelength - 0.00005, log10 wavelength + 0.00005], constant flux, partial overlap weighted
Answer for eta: 48.6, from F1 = 5.83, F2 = 0.971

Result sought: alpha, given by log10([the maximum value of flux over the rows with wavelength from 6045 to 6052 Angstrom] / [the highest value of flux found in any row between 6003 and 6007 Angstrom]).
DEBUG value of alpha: 0.00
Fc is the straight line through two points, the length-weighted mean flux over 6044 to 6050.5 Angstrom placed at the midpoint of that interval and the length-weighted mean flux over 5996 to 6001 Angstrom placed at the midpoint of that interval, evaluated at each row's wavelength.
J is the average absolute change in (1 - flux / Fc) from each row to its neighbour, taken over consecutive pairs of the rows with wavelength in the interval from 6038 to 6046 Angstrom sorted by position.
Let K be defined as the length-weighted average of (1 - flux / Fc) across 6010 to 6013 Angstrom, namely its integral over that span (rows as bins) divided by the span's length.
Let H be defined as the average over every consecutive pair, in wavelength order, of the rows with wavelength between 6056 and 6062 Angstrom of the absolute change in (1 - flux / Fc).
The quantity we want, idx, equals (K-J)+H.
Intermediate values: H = 0.036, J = 0.072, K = -0.032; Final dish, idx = -0.07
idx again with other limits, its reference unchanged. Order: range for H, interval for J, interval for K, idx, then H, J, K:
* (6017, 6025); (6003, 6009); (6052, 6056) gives -0.03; 0.046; 0.063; -0.009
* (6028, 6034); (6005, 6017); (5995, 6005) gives -0.09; 0.012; 0.071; -0.032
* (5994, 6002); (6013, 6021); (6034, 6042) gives 0.00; 0.081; 0.062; -0.017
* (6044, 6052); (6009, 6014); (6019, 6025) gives -0.03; 0.035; 0.044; -0.020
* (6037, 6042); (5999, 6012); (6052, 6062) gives -0.03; 0.049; 0.059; -0.018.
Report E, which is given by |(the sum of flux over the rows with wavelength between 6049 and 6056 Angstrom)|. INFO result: 4.73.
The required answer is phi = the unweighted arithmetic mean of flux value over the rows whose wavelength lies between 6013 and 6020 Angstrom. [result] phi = 0.97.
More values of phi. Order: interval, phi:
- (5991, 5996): 0.92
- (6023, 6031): 0.93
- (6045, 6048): 0.97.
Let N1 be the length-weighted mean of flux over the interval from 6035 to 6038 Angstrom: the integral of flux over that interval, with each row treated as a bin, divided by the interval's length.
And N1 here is 0.97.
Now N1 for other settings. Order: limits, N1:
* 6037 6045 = 0.89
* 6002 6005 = 0.90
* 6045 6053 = 0.94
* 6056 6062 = 0.99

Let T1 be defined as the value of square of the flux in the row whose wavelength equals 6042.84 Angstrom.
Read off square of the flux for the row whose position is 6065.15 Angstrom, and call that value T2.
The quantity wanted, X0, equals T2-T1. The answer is 0.11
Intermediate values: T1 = 0.65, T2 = 0.76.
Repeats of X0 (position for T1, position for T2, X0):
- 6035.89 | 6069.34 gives -0.17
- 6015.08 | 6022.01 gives -0.14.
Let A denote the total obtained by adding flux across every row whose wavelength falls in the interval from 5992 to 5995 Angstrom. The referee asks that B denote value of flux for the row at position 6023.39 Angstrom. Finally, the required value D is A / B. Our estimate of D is 2.0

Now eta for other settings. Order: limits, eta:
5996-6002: 43.2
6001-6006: 36.2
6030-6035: 38.7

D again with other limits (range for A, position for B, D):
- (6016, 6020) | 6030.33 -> 3.2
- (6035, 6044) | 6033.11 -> 5.6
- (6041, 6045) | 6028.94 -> 2.6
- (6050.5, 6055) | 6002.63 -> 3.1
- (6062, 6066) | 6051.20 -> 2.9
